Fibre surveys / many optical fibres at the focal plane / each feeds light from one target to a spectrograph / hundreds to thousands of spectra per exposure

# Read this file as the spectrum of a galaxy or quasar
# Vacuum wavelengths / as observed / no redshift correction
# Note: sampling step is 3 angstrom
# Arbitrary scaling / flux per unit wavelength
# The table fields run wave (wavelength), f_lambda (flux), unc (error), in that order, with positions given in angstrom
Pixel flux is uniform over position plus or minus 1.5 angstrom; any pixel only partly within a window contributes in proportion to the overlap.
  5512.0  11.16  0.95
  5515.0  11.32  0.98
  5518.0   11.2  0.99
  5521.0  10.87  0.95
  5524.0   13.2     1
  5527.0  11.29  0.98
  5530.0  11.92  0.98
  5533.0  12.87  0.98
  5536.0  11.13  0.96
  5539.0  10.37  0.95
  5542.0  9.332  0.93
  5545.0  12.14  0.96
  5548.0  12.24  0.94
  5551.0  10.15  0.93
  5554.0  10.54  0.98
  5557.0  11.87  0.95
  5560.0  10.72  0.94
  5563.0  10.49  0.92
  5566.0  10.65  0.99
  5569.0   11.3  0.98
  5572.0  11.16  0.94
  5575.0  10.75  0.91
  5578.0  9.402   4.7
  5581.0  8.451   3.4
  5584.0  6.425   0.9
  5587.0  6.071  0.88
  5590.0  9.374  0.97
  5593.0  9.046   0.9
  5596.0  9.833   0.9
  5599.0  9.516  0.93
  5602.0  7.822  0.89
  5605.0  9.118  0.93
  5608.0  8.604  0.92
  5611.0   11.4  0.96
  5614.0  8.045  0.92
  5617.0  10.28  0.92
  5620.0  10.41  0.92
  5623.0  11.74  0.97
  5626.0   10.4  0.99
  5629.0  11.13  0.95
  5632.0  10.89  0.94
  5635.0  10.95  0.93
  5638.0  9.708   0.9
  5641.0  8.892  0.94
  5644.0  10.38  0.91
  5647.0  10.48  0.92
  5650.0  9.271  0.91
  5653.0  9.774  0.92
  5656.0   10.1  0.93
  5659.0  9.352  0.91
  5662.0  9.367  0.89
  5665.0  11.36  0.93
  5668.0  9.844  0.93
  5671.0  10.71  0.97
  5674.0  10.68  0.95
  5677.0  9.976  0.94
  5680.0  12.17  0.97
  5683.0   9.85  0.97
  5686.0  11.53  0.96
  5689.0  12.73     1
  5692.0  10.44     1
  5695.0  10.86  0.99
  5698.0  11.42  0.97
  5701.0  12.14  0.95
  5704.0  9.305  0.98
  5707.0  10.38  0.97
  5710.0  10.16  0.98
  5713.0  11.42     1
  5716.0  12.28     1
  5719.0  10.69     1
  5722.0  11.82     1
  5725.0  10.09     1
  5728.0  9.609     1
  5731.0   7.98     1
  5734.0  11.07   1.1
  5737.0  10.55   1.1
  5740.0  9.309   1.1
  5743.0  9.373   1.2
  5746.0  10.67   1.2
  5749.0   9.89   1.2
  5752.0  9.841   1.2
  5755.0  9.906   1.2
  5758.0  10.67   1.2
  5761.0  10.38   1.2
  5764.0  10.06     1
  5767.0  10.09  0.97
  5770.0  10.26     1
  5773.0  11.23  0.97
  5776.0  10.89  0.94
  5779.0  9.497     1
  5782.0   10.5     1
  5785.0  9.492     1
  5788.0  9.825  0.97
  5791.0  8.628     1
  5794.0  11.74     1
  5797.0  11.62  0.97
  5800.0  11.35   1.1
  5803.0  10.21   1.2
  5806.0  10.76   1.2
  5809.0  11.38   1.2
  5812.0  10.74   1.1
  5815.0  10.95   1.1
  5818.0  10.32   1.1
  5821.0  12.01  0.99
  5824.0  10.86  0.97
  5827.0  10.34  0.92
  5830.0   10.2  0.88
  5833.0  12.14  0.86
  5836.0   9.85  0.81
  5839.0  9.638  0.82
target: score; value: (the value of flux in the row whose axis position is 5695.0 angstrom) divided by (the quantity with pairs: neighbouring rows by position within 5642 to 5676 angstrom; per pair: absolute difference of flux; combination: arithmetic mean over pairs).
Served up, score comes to 14.9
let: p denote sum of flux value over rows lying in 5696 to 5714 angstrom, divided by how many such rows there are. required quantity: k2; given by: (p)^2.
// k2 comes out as 117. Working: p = 10.8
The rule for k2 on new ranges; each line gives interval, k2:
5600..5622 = 88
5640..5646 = 93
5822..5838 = 114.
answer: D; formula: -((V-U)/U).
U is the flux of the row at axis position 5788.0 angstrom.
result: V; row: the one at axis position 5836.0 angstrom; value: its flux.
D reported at 0.00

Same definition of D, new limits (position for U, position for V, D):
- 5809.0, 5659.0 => 0.18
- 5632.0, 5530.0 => -0.09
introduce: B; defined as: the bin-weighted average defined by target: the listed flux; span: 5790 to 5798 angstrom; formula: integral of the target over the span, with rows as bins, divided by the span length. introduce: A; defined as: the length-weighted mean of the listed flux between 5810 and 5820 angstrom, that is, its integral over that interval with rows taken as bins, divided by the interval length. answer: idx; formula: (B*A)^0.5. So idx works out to 10.8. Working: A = 10.8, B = 10.7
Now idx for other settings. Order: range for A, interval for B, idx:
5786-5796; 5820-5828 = 10.6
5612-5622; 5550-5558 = 10.3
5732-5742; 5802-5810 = 10.5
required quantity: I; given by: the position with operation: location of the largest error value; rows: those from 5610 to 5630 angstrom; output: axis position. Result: 5626.0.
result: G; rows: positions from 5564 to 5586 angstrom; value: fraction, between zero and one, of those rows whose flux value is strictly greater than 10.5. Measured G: 0.57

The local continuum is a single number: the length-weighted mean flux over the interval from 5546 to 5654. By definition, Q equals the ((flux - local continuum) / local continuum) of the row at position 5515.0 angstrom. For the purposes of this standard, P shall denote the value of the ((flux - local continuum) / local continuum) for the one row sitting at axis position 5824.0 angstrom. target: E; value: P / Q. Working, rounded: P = 0.09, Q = 0.14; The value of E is 0.67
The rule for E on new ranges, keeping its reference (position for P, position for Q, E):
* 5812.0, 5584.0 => -0.23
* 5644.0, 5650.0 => -0.67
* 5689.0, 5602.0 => -1.32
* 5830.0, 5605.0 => -0.32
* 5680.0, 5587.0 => -0.58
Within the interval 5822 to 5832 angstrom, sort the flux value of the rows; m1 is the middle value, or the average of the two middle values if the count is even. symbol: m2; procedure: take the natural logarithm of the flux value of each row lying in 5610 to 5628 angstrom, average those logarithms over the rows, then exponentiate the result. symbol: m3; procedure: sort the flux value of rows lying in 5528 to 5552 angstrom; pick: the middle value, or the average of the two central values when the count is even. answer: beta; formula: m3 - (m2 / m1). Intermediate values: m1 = 10.3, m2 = 10.3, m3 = 11.5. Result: 10.5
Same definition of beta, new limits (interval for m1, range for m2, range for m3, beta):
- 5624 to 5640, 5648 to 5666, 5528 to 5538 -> 11.0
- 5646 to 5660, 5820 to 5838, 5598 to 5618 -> 8.0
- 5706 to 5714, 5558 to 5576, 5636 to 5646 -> 8.7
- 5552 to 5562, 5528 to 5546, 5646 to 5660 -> 8.7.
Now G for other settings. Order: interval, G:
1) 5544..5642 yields 0.42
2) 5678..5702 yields 0.75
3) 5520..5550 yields 0.80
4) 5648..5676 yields 0.33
